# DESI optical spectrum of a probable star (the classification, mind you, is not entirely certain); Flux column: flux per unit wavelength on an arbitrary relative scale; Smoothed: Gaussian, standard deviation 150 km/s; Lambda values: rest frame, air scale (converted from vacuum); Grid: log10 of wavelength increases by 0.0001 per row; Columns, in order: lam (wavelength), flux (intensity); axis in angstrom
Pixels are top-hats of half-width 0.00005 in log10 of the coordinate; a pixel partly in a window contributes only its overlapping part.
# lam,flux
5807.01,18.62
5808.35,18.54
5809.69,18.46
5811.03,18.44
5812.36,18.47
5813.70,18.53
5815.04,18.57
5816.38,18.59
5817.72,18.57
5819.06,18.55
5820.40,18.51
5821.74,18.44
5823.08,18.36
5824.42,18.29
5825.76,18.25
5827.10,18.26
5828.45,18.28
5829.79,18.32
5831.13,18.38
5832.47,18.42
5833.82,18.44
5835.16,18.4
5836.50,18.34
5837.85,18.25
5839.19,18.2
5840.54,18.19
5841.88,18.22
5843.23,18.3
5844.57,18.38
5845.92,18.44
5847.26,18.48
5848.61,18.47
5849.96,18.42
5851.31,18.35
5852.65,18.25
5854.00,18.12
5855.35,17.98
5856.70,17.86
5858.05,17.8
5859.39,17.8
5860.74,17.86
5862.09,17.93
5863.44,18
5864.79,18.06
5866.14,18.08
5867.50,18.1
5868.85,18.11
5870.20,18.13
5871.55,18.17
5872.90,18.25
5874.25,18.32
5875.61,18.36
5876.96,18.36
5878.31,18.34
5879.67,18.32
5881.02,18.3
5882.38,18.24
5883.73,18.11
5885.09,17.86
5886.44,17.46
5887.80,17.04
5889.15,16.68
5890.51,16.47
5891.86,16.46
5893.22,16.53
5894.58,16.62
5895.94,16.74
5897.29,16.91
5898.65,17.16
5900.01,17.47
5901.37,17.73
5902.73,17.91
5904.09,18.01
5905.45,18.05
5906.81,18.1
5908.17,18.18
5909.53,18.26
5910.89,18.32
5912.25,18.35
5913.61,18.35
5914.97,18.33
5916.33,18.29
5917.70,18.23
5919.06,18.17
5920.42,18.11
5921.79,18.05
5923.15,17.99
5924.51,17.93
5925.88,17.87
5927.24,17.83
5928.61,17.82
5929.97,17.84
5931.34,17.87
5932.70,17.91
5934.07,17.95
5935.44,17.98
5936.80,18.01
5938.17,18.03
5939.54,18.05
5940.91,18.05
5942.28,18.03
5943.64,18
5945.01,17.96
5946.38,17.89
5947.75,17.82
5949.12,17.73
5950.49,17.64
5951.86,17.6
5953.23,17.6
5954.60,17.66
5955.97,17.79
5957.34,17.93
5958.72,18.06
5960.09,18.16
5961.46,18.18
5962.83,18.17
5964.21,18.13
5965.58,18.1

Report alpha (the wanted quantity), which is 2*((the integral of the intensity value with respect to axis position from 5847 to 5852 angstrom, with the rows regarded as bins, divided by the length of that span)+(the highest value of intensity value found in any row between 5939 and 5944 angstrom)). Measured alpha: 72.9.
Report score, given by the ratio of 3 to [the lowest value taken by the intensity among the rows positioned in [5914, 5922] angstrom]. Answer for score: 0.166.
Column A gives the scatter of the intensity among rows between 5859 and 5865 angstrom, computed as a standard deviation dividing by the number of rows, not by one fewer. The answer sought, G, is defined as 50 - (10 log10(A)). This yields 60.3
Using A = 0.09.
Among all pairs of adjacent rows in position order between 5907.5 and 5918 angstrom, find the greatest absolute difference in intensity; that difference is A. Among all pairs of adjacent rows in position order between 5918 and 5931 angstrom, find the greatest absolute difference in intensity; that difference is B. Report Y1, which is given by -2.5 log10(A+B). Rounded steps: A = 0.080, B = 0.06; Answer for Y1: 2.1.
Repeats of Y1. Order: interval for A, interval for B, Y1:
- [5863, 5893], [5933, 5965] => 0.6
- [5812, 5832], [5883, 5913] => 0.8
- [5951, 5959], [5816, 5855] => 1.4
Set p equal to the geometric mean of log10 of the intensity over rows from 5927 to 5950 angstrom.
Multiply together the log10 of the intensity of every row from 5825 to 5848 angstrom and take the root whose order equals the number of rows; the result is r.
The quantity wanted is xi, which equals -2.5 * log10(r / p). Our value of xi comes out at -0.008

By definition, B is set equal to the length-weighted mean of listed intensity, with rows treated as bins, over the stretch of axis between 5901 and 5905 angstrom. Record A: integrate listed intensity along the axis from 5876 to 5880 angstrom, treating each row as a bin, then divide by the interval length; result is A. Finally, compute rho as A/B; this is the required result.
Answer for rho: 1.03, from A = 18.3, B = 17.9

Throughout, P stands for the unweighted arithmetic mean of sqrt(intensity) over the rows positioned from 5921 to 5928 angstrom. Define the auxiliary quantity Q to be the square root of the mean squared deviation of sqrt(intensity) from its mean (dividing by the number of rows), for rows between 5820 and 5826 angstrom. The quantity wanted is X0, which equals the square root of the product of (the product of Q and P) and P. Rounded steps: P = 4.23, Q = 0.011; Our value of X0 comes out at 0.45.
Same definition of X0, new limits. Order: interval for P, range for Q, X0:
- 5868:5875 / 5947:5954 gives 0.43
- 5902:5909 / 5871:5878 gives 0.39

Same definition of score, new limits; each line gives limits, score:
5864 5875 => 0.166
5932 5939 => 0.168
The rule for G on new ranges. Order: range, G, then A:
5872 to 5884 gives 61.2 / 0.08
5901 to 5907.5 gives 58.8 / 0.13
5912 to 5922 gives 59.7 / 0.11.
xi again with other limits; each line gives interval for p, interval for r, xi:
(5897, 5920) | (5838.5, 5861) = -0.004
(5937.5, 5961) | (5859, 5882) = -0.006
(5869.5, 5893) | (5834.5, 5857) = -0.010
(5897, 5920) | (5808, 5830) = -0.009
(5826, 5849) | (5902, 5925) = 0.004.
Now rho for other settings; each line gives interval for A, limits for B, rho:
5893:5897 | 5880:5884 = 0.91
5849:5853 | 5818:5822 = 0.99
